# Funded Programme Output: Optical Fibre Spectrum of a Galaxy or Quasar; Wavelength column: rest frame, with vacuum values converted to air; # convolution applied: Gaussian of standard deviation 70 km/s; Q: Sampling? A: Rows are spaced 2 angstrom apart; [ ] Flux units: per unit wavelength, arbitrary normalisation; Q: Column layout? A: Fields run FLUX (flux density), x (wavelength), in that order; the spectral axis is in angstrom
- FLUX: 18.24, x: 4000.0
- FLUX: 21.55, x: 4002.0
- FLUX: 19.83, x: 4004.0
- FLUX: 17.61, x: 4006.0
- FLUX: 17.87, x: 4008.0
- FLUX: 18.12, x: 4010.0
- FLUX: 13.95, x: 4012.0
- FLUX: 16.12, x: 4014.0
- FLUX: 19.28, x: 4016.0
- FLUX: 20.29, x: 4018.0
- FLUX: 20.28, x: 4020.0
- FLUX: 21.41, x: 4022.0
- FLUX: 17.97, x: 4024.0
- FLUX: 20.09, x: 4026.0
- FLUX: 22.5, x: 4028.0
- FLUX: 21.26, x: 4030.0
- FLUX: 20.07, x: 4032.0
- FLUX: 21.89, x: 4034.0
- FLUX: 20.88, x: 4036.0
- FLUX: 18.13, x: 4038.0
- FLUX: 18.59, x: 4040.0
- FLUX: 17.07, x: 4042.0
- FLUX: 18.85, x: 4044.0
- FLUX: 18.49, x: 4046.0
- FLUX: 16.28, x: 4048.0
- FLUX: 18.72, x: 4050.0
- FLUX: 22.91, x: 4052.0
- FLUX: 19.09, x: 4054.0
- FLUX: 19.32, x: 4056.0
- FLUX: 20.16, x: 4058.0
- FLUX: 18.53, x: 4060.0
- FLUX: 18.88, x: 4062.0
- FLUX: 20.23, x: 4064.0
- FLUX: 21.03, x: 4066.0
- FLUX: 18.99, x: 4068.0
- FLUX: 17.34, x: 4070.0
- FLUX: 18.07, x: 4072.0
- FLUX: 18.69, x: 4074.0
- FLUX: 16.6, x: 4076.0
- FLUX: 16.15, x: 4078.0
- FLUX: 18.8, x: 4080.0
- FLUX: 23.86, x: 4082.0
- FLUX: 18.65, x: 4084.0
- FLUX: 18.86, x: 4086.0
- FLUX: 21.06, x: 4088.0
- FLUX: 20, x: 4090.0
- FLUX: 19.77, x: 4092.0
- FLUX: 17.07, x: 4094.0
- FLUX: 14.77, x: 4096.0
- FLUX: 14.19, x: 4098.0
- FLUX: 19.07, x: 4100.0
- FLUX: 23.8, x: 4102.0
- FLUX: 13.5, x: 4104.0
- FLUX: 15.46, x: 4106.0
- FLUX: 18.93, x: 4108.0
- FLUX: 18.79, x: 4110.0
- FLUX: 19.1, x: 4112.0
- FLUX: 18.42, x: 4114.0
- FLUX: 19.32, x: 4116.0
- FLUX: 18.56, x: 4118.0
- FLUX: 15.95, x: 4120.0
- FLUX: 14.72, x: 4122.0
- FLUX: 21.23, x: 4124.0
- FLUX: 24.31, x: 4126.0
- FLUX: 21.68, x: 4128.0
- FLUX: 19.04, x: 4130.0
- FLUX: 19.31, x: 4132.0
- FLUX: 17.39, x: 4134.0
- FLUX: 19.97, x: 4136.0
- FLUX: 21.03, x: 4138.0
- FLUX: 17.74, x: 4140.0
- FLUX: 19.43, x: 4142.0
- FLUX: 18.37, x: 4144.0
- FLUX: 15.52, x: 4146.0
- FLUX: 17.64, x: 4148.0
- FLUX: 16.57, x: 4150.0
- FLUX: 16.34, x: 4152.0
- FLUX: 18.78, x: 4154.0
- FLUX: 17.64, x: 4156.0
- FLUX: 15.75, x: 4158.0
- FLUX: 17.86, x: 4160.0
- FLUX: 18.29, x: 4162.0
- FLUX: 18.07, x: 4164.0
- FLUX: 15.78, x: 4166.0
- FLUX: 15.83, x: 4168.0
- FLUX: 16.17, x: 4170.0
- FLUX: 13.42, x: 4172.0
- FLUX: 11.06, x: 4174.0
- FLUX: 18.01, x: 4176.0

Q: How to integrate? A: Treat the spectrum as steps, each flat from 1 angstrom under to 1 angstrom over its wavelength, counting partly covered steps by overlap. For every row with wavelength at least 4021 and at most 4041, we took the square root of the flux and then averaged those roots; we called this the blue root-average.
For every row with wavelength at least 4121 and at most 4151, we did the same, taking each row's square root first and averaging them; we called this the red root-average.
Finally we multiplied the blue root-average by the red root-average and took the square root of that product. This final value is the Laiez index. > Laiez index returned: 4.42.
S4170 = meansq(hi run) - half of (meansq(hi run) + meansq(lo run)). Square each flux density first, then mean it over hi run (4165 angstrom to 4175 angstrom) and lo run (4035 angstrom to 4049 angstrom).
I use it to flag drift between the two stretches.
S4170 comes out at -63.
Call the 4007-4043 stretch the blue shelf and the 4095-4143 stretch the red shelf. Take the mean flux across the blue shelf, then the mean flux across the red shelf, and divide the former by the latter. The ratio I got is 1.03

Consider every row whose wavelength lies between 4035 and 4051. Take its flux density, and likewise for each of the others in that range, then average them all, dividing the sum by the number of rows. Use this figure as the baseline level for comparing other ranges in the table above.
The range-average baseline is 18.4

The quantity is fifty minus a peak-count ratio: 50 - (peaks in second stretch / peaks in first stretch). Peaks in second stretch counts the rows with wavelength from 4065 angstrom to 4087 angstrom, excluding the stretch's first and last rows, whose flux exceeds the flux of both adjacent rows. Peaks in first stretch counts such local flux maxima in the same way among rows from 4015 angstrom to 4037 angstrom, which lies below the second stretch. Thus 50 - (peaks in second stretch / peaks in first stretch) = 49.5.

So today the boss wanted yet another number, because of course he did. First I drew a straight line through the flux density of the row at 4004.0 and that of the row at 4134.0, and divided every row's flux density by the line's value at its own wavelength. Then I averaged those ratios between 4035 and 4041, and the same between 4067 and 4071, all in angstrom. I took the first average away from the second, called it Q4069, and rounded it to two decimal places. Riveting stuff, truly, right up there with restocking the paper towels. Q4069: -0.02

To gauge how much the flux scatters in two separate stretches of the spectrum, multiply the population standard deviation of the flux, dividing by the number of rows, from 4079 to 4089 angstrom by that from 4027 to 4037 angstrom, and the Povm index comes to 2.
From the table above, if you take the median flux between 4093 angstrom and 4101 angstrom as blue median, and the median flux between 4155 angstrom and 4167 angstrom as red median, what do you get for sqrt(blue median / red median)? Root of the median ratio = 0.95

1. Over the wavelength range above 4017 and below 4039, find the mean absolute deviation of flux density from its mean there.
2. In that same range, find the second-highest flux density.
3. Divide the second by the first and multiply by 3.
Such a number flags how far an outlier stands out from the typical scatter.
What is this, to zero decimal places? 63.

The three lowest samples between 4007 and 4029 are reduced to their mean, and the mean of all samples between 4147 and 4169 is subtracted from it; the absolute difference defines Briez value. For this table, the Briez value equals 1.2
